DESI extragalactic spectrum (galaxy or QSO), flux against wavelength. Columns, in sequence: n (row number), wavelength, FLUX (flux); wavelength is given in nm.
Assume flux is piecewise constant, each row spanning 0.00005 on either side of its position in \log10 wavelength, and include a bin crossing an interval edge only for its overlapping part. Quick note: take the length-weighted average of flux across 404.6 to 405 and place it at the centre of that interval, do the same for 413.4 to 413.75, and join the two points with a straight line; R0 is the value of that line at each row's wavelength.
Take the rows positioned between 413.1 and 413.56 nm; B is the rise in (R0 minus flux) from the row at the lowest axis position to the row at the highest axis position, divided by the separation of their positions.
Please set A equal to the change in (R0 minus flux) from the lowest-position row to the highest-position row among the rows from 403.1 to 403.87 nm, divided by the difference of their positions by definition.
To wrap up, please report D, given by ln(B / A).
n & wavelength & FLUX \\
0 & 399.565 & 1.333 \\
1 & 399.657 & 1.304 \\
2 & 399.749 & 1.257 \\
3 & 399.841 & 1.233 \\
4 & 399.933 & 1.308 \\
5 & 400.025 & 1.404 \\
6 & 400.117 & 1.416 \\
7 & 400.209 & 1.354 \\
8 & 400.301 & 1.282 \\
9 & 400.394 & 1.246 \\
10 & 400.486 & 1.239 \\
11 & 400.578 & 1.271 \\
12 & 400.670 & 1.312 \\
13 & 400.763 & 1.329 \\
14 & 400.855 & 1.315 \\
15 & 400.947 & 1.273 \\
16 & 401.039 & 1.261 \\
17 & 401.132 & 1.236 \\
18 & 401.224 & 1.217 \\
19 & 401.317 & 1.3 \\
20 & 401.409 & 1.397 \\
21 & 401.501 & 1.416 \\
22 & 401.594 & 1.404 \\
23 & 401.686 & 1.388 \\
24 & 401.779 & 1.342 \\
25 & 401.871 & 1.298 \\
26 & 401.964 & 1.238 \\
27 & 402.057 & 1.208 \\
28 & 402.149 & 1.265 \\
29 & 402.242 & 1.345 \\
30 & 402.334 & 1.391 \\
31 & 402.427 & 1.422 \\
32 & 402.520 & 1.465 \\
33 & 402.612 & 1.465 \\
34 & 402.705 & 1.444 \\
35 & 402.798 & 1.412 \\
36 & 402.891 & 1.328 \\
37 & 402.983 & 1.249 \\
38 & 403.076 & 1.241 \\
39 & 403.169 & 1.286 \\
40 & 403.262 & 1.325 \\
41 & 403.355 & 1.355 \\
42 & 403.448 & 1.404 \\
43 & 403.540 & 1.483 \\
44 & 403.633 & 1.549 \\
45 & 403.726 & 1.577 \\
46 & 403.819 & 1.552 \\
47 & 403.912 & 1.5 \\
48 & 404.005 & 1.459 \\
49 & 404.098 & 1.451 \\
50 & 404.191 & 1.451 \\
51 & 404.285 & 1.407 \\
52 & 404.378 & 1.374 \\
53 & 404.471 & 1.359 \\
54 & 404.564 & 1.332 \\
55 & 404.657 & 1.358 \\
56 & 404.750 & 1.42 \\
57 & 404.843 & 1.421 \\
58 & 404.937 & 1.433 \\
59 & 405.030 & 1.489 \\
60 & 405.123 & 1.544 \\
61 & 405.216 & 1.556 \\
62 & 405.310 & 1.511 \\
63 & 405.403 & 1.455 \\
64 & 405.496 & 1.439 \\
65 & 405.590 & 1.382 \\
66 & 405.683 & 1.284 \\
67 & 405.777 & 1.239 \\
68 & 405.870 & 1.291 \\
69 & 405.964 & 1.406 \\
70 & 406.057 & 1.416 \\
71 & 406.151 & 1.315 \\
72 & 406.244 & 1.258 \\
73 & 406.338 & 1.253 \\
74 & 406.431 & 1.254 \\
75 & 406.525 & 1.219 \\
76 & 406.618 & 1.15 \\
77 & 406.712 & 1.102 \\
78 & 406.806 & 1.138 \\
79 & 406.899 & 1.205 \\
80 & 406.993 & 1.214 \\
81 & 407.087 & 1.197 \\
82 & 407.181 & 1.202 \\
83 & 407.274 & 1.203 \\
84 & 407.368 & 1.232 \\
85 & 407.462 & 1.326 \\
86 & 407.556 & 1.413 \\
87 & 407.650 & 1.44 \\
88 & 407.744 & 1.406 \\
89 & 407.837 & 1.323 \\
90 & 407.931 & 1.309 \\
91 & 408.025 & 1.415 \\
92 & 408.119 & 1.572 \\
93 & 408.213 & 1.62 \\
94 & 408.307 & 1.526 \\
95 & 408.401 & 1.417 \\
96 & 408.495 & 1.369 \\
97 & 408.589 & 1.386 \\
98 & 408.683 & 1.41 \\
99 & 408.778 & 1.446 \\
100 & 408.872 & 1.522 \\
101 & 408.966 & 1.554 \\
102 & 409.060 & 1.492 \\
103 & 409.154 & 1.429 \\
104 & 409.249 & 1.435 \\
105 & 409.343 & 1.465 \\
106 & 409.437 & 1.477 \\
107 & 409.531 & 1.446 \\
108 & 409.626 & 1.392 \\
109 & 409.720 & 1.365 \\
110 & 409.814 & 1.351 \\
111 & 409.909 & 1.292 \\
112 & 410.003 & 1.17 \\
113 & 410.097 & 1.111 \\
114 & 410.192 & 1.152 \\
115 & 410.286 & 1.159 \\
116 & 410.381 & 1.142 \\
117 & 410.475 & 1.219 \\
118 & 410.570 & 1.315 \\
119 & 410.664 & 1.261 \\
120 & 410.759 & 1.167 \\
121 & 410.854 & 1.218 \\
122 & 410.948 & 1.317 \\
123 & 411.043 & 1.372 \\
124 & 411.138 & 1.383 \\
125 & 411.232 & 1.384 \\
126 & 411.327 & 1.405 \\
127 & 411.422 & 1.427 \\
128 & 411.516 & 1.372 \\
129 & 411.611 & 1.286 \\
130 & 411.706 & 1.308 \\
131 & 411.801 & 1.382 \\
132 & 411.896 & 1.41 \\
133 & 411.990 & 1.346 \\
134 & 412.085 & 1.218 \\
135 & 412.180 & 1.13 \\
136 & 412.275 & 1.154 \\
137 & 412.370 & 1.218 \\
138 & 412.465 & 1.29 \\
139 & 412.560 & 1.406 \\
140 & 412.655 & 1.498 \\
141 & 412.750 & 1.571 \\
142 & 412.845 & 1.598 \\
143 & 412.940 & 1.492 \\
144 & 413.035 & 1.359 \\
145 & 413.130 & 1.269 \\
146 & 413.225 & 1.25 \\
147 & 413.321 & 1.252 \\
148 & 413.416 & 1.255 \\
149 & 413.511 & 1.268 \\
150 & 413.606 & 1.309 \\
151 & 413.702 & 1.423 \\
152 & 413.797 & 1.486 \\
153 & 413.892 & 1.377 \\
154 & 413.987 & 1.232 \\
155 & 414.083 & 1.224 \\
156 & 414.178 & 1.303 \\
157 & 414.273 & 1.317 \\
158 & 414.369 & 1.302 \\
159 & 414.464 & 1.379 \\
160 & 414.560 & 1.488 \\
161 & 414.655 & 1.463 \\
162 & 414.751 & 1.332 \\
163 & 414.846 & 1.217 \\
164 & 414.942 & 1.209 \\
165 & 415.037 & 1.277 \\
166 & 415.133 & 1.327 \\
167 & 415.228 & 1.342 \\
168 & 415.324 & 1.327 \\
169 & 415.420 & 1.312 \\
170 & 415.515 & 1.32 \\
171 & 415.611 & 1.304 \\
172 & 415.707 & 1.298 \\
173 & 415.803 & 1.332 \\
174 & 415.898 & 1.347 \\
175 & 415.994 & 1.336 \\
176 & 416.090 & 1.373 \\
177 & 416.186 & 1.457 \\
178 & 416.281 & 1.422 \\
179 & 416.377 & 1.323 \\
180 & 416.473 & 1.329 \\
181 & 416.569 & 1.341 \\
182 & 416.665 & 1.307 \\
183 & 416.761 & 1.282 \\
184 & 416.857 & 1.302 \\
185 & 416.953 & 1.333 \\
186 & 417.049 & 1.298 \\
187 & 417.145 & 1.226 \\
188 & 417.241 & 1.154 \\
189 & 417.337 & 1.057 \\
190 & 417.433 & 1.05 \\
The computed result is -4.0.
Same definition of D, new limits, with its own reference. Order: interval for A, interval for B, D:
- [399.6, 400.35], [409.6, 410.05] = 3.2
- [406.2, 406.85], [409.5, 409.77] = 0.7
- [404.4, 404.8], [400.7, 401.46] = -0.7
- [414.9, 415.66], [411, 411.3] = -0.7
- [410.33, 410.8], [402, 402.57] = 2.0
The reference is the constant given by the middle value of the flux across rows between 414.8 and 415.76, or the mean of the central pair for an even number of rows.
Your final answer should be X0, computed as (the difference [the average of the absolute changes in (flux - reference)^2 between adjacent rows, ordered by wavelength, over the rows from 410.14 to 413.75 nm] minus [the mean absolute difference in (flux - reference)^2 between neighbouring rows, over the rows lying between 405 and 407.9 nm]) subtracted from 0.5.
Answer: 0.4983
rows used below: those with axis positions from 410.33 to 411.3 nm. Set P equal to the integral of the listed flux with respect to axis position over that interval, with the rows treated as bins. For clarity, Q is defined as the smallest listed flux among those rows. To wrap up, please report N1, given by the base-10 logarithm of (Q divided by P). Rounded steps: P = 1.24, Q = 1.142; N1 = -0.04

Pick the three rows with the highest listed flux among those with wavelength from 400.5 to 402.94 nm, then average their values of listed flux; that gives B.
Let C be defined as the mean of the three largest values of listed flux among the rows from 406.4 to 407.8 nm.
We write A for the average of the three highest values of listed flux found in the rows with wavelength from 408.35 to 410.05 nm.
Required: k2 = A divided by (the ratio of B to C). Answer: 1.48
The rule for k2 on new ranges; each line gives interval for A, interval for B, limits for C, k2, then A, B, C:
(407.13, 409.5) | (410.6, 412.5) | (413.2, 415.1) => 1.65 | 1.58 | 1.41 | 1.48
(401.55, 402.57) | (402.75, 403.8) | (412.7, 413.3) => 1.45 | 1.43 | 1.54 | 1.55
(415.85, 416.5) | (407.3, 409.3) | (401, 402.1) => 1.26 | 1.42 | 1.58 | 1.41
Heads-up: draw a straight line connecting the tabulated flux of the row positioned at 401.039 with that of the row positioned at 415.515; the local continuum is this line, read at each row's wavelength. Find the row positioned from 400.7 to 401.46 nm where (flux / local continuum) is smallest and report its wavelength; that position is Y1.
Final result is 401.224 nm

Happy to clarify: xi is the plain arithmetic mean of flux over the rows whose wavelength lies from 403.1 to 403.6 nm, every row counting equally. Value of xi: 1.37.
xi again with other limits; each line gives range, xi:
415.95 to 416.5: 1.37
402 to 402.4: 1.30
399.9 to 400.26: 1.37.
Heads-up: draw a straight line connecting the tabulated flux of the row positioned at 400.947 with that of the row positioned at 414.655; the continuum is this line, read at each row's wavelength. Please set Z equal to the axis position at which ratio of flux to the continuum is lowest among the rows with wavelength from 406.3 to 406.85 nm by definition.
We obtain 406.712 nm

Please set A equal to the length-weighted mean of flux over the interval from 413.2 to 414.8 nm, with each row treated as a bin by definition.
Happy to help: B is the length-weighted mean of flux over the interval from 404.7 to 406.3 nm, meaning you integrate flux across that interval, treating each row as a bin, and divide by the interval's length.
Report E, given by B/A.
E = 1.05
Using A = 1.33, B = 1.40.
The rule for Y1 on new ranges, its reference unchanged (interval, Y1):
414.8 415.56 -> 414.942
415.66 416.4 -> 415.707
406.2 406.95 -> 406.712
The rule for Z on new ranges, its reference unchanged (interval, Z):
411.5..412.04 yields 411.611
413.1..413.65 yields 413.225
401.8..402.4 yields 402.057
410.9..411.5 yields 410.948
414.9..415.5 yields 414.942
